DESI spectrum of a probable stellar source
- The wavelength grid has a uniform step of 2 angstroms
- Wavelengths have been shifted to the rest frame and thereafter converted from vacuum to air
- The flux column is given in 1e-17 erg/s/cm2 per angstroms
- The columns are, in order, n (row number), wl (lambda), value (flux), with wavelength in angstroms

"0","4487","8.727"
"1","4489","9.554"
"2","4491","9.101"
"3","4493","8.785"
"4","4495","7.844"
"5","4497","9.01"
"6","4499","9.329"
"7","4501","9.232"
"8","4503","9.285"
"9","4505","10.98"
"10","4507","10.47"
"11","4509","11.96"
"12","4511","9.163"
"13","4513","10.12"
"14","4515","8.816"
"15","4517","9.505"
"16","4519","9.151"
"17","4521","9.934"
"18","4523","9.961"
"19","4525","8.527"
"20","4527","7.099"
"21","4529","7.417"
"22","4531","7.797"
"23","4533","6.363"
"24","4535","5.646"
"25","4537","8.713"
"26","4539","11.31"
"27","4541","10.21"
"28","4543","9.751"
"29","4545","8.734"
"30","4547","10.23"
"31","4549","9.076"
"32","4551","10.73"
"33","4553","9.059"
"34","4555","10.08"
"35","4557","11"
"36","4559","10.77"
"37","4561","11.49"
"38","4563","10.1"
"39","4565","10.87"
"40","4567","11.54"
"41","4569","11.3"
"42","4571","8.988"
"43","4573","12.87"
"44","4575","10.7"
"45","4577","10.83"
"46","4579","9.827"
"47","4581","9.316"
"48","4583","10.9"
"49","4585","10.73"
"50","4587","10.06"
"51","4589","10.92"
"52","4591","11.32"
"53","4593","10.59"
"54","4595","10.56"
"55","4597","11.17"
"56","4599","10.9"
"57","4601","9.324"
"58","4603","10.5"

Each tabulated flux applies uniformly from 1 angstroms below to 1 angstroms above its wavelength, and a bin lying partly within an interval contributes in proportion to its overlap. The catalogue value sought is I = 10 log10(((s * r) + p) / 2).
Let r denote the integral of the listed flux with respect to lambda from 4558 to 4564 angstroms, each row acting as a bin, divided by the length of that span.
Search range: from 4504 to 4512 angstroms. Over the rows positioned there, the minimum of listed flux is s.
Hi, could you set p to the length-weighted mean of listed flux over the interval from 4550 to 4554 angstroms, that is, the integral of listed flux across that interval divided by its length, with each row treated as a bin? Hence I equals 17.4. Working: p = 9.9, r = 10.8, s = 9.163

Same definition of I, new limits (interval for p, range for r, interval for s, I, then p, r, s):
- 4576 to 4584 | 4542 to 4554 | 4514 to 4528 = 15.9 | 10.2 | 9.6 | 7.099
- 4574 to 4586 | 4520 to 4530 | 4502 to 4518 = 16.3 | 10.4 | 8.6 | 8.816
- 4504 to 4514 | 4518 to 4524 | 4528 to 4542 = 15.1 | 10.5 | 9.7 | 5.646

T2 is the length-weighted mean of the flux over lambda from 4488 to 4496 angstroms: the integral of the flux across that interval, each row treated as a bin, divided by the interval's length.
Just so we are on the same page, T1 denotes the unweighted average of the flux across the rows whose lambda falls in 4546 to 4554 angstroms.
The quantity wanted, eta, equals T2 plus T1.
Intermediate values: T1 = 9.8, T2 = 8.8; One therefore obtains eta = 18.6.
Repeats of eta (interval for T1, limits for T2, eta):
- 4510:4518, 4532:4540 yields 17.4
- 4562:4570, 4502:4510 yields 21.6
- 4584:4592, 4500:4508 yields 20.7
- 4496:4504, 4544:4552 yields 18.9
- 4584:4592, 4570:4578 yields 21.6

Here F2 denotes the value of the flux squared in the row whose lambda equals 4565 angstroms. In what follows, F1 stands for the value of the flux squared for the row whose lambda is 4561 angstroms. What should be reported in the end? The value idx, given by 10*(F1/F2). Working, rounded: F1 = 132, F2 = 118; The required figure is 11.2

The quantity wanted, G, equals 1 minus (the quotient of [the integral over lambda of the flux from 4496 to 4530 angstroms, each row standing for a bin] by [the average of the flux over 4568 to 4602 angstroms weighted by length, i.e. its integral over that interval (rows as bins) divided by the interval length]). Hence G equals -29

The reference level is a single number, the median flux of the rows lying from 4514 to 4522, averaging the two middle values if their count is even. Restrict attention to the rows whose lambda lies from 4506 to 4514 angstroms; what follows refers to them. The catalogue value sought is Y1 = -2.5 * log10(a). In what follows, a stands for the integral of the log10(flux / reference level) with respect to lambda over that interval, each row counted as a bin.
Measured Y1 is 1.1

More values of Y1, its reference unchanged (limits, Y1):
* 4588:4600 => 0.2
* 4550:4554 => 2.5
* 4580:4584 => 2.2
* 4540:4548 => 2.1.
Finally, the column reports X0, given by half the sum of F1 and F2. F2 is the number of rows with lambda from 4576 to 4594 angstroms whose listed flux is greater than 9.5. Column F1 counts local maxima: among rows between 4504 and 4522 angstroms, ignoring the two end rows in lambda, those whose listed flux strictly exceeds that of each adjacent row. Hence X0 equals 5.5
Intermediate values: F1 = 3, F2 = 8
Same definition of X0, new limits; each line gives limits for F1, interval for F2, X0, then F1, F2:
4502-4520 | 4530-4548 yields 4.0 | 4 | 4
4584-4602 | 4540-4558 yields 4.0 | 2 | 6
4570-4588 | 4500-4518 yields 4.0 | 3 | 5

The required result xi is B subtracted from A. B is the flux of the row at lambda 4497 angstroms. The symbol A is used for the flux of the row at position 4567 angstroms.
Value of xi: 2.5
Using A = 11.54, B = 9.01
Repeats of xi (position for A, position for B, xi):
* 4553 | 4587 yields -1.0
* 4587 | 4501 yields 0.8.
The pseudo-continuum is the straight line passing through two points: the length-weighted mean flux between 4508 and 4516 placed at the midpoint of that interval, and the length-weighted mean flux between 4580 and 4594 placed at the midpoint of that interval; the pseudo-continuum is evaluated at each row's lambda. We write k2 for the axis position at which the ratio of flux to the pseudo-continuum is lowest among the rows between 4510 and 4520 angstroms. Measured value 4515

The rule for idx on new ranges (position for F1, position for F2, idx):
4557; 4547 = 11.6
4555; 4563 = 10.0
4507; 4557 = 9.1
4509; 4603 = 13.0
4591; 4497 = 15.8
